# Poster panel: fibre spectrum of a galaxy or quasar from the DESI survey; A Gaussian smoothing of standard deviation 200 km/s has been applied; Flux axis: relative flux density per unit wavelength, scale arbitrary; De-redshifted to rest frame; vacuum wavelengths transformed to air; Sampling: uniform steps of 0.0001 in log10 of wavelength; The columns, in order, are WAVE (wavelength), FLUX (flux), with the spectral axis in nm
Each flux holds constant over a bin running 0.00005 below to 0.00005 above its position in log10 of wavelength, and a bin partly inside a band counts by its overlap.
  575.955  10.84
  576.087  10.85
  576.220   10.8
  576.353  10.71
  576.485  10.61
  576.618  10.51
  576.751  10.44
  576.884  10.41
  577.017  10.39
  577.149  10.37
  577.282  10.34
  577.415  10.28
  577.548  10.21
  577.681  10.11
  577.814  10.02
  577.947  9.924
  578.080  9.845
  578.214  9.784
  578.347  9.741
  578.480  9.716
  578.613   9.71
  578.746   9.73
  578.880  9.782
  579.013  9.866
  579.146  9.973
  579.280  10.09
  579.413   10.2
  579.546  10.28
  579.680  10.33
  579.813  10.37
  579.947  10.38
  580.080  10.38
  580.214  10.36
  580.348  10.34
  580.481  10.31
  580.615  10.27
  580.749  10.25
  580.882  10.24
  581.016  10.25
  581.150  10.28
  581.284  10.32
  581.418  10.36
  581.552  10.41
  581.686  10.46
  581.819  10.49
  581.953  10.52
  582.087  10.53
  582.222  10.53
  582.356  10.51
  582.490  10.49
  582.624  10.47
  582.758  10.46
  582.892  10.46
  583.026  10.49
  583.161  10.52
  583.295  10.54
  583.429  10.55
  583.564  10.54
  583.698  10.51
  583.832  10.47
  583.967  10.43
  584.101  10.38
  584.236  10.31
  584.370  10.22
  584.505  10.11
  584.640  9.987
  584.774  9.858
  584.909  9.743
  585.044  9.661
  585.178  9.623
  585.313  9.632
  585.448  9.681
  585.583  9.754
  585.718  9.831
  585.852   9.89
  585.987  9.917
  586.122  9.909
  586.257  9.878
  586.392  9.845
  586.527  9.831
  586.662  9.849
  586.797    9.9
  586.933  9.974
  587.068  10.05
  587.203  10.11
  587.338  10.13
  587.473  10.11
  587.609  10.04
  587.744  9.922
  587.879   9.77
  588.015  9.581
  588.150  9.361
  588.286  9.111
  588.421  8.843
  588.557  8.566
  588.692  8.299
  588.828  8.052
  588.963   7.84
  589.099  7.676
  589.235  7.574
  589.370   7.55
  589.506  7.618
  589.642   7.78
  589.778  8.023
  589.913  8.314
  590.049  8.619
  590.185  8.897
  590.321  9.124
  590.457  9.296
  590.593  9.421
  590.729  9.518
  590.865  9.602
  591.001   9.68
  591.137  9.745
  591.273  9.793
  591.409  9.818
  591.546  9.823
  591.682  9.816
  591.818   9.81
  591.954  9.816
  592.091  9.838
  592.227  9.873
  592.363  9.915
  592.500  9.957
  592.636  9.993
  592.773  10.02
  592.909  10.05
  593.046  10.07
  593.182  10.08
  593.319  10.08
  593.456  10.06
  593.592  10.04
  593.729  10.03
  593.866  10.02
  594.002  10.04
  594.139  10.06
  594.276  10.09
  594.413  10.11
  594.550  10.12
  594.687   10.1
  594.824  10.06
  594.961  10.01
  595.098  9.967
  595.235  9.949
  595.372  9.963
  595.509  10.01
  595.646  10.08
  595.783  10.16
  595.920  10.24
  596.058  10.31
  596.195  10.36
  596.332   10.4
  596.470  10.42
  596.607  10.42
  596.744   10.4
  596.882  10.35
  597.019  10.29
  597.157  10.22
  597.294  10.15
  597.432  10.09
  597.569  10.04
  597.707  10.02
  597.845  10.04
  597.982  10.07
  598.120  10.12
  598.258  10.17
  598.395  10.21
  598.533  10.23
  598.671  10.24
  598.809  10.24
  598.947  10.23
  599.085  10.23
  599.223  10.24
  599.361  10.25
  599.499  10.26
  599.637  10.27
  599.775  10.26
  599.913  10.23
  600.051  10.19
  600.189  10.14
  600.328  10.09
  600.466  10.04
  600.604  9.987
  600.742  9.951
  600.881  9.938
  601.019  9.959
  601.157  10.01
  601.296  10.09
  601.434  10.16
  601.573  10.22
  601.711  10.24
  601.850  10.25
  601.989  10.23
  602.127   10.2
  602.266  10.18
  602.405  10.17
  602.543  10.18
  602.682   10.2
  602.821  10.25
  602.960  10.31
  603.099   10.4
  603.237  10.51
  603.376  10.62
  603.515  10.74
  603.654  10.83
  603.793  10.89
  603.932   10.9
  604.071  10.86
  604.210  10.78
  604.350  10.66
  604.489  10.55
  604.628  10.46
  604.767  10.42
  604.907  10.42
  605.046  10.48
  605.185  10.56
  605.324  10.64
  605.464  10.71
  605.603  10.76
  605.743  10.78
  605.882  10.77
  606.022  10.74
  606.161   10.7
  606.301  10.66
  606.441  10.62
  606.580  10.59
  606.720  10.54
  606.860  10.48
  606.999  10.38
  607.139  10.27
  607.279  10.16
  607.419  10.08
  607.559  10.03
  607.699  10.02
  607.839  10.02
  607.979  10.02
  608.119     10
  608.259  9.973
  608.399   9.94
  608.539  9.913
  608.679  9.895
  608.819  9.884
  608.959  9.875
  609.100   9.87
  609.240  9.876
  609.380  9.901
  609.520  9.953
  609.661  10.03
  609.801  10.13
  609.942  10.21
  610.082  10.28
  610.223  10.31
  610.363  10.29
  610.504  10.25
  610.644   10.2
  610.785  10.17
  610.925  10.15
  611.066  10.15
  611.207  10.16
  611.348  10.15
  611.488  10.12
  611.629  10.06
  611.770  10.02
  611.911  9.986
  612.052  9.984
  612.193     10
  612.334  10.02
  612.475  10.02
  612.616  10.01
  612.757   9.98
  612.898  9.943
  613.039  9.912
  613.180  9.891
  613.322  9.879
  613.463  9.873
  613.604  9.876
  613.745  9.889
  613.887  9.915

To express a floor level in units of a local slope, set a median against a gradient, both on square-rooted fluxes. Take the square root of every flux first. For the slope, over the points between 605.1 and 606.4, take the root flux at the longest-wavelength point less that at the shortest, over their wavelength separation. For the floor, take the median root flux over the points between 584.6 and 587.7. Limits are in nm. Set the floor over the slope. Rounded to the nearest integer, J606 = 228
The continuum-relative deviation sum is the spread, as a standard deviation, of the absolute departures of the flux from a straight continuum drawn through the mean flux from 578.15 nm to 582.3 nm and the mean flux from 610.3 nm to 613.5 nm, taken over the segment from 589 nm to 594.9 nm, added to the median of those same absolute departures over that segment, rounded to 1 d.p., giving 1.2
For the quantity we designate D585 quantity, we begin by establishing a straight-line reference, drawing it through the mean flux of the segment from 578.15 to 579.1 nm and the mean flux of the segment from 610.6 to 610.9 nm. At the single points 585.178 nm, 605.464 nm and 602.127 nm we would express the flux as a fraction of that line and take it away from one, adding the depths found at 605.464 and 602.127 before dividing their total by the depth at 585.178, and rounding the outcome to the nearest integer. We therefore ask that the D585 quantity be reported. -3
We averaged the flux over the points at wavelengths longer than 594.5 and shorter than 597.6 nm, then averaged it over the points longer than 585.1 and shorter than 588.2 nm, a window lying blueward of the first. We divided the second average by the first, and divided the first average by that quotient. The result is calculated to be 10.52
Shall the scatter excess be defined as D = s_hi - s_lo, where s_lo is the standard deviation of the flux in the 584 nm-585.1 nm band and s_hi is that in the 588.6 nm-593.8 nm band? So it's 0.64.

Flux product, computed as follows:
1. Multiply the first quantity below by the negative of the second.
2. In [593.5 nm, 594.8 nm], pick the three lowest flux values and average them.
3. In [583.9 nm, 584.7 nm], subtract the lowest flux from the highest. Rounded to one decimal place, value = -4.4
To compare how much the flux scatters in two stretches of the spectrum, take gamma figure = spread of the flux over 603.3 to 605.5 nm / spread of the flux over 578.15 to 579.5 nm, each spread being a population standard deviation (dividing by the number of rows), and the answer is 0.98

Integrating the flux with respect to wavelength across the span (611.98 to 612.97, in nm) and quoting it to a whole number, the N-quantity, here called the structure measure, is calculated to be 10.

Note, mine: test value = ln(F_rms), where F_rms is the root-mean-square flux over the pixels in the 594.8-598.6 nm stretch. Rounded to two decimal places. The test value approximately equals 2.32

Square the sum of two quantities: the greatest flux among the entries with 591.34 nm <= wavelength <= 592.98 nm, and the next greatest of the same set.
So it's 403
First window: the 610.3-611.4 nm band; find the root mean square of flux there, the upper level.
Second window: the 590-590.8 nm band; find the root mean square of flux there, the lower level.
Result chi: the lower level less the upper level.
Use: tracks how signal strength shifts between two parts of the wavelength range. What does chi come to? -1.0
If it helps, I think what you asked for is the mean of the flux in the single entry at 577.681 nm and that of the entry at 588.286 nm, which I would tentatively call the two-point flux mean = 9.6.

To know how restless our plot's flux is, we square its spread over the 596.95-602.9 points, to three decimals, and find 0.010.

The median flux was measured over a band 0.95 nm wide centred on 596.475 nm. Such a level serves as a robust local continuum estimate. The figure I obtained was 10.4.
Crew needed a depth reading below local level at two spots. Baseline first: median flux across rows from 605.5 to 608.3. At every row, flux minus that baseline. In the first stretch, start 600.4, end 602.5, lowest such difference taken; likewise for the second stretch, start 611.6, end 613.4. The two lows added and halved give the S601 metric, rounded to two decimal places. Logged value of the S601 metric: -0.52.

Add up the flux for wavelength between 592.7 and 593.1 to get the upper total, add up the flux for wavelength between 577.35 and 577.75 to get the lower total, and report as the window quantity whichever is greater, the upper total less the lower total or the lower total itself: 30.6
